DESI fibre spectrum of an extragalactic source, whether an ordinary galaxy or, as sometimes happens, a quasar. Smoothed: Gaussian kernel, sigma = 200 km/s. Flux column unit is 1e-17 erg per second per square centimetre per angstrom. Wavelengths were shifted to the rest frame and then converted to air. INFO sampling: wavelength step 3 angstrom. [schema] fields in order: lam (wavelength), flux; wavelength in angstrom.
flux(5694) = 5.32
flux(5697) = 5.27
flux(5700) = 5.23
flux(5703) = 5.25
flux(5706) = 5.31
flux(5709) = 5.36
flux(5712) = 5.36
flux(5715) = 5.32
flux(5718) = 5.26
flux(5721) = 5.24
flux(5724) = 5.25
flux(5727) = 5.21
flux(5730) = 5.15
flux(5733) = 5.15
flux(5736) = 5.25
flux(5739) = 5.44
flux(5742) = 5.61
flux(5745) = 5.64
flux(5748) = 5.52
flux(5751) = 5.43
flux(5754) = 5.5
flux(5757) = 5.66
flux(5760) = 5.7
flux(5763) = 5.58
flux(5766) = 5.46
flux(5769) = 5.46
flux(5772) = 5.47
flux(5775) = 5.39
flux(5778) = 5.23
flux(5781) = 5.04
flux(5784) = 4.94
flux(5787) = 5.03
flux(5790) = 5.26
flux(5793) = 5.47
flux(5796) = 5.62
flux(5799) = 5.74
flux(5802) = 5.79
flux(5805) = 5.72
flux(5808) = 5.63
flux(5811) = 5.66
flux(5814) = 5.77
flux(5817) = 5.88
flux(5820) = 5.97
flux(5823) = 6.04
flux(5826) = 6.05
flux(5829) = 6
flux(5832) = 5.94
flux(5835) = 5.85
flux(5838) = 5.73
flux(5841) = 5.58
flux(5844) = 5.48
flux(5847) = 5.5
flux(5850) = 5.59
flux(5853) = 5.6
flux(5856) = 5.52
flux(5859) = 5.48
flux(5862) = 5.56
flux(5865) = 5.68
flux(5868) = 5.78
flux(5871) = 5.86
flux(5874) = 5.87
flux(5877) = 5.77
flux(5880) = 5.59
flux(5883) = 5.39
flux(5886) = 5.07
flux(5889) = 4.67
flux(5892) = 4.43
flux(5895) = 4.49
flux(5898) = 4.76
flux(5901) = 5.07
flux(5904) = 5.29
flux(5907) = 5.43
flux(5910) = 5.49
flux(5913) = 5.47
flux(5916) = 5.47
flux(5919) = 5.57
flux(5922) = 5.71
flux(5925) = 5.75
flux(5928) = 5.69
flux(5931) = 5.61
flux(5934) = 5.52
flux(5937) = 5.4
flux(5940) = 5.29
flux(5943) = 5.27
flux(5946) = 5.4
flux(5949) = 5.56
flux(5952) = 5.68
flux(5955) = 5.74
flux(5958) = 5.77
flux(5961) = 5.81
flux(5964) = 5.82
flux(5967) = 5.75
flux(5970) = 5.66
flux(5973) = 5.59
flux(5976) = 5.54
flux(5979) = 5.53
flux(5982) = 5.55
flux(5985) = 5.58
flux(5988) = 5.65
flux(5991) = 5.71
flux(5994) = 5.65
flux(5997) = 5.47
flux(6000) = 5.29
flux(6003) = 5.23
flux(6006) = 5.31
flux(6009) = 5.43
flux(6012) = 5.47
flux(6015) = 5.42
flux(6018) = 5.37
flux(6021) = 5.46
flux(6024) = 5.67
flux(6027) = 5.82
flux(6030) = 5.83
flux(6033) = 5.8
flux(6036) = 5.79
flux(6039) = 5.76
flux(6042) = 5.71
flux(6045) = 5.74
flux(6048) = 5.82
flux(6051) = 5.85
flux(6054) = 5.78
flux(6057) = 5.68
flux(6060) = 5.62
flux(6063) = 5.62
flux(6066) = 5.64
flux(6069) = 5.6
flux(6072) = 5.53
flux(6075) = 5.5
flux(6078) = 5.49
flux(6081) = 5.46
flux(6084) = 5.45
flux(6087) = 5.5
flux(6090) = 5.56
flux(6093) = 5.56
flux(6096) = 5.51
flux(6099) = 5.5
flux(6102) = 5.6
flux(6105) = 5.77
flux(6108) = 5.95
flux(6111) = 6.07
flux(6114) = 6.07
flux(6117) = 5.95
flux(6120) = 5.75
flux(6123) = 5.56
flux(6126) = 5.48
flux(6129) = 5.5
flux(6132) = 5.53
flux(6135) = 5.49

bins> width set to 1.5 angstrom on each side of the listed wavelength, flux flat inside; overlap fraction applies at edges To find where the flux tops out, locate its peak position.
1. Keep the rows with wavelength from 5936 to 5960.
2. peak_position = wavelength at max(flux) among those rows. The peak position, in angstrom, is 5958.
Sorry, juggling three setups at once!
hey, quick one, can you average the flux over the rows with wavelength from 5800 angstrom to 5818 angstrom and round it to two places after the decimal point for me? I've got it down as 5.74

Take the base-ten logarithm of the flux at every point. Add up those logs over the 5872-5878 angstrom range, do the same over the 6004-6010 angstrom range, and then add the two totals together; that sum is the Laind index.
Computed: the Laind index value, 2.99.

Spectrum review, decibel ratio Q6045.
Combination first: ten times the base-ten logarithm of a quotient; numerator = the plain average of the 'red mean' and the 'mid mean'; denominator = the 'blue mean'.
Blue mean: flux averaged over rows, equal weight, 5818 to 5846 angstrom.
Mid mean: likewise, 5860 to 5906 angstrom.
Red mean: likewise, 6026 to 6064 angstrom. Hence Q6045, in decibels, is -0.25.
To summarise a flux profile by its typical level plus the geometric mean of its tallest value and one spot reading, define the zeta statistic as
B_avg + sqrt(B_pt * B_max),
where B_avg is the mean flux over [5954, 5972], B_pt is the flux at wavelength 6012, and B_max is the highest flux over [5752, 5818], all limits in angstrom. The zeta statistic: 11.43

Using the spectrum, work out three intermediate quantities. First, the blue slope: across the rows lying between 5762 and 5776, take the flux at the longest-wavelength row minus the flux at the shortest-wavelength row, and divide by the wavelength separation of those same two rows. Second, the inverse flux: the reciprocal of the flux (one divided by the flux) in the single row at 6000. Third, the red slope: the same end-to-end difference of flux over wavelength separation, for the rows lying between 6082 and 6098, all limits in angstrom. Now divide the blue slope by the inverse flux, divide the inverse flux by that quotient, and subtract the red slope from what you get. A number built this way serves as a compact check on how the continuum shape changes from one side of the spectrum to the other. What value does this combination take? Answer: -2.3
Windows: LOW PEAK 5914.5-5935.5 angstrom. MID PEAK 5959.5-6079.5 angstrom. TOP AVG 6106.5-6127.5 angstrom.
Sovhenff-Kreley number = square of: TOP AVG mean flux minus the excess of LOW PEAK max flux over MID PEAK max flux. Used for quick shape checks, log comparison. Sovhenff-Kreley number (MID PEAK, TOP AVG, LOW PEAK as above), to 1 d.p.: 35.2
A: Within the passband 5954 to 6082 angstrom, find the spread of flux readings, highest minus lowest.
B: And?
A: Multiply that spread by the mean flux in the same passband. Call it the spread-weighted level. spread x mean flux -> 3.5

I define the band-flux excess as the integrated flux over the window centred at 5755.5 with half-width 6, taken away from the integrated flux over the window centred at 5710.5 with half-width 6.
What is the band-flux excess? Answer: -3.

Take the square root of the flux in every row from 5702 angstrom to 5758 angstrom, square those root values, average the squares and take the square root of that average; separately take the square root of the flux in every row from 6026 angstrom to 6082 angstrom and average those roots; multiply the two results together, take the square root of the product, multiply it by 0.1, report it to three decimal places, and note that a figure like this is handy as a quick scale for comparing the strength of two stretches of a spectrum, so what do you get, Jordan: 0.235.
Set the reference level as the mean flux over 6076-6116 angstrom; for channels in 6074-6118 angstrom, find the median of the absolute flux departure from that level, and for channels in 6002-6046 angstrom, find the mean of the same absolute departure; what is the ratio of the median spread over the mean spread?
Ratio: 0.8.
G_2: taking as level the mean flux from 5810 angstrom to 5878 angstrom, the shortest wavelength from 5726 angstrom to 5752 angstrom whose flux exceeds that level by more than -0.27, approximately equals 5742 angstrom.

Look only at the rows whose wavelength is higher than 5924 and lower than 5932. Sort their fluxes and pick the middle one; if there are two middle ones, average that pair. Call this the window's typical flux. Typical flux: 5.69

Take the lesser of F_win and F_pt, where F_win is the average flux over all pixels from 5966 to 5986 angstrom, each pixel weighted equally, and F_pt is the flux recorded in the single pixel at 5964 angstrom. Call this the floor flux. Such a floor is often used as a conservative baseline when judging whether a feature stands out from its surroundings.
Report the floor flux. 5.60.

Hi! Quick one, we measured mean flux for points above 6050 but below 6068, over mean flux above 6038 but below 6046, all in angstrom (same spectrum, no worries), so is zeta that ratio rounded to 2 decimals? 0.99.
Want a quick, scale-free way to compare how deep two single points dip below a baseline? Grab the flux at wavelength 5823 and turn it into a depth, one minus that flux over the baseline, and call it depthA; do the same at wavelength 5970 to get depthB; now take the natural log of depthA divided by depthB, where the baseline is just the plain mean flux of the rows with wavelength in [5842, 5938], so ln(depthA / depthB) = 1.0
